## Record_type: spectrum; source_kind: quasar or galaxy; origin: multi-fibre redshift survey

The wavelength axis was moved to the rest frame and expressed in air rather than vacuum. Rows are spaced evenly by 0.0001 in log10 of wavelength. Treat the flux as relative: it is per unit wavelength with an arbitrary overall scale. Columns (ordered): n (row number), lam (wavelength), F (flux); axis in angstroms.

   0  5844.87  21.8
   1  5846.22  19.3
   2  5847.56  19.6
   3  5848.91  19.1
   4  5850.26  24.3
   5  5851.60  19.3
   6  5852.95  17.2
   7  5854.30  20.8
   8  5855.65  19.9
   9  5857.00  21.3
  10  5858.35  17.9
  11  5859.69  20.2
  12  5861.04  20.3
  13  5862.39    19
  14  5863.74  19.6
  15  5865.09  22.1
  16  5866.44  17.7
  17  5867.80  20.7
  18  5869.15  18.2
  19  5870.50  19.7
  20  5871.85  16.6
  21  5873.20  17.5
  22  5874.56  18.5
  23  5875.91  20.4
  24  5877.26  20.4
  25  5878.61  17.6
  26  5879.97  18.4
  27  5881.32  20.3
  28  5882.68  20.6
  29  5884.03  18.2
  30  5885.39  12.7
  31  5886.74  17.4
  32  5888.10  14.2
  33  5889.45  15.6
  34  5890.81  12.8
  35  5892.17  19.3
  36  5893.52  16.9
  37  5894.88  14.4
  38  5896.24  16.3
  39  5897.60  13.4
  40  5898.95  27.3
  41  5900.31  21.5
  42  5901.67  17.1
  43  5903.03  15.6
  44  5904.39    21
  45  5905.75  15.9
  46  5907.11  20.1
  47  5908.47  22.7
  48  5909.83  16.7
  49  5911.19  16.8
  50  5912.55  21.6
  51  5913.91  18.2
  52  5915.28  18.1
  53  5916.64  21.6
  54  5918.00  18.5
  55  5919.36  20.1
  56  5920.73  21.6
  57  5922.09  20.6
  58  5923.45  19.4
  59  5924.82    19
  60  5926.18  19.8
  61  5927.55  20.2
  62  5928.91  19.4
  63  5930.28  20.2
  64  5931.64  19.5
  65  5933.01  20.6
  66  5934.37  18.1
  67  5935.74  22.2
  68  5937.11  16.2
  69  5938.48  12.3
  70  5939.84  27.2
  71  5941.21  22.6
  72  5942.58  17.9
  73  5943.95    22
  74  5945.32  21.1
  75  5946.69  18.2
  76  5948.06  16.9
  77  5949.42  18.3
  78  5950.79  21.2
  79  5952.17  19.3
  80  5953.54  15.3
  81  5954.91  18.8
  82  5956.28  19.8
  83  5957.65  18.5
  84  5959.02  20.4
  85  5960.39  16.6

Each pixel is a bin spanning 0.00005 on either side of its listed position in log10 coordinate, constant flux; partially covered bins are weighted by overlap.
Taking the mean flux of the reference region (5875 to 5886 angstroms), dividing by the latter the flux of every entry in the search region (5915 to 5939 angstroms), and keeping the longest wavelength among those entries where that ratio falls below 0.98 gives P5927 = 5938.48 angstroms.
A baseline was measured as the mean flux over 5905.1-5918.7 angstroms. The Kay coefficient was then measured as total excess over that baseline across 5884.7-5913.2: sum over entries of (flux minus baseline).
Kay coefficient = -30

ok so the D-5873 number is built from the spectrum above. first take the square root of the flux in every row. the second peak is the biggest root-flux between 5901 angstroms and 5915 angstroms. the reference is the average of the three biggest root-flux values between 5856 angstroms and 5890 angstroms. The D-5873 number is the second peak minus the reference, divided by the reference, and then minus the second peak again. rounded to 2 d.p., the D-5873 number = -4.73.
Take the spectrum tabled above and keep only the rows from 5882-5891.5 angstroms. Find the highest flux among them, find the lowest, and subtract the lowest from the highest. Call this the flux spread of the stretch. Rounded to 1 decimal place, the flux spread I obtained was 7.9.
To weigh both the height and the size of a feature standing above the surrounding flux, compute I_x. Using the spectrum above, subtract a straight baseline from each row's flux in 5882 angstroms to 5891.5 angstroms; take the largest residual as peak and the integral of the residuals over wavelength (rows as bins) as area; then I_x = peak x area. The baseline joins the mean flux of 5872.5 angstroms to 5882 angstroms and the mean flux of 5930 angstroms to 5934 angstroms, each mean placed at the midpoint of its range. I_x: -46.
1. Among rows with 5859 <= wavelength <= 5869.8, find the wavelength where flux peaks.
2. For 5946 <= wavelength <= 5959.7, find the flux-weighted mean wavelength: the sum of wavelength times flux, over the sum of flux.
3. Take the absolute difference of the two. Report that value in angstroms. 87.9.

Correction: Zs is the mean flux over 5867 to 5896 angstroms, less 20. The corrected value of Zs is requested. -2.4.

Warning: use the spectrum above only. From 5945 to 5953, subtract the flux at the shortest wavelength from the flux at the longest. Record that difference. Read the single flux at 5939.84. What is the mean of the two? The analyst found 13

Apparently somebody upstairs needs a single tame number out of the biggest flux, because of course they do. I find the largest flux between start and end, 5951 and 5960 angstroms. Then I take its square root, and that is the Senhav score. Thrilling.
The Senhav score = 4.52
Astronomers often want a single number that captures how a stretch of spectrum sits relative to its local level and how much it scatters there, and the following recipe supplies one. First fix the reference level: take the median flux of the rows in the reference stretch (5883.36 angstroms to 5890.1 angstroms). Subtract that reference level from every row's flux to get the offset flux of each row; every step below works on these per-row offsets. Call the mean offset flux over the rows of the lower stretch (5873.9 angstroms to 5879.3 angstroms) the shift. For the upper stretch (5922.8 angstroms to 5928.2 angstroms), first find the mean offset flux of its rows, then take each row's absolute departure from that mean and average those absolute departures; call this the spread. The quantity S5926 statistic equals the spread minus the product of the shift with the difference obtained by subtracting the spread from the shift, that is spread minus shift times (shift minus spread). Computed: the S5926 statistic -11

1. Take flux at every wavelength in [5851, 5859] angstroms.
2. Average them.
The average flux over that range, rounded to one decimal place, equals 19.4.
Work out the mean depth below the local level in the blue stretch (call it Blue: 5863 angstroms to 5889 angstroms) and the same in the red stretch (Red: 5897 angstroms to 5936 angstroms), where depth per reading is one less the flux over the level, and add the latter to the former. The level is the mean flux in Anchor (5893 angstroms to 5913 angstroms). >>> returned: -0.06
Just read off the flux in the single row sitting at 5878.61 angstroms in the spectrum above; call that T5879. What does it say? 17.6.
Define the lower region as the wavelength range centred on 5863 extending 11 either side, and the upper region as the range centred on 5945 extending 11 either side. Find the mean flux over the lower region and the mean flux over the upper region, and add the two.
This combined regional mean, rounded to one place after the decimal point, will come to 38.5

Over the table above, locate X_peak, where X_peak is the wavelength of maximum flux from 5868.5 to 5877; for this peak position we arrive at 5875.91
